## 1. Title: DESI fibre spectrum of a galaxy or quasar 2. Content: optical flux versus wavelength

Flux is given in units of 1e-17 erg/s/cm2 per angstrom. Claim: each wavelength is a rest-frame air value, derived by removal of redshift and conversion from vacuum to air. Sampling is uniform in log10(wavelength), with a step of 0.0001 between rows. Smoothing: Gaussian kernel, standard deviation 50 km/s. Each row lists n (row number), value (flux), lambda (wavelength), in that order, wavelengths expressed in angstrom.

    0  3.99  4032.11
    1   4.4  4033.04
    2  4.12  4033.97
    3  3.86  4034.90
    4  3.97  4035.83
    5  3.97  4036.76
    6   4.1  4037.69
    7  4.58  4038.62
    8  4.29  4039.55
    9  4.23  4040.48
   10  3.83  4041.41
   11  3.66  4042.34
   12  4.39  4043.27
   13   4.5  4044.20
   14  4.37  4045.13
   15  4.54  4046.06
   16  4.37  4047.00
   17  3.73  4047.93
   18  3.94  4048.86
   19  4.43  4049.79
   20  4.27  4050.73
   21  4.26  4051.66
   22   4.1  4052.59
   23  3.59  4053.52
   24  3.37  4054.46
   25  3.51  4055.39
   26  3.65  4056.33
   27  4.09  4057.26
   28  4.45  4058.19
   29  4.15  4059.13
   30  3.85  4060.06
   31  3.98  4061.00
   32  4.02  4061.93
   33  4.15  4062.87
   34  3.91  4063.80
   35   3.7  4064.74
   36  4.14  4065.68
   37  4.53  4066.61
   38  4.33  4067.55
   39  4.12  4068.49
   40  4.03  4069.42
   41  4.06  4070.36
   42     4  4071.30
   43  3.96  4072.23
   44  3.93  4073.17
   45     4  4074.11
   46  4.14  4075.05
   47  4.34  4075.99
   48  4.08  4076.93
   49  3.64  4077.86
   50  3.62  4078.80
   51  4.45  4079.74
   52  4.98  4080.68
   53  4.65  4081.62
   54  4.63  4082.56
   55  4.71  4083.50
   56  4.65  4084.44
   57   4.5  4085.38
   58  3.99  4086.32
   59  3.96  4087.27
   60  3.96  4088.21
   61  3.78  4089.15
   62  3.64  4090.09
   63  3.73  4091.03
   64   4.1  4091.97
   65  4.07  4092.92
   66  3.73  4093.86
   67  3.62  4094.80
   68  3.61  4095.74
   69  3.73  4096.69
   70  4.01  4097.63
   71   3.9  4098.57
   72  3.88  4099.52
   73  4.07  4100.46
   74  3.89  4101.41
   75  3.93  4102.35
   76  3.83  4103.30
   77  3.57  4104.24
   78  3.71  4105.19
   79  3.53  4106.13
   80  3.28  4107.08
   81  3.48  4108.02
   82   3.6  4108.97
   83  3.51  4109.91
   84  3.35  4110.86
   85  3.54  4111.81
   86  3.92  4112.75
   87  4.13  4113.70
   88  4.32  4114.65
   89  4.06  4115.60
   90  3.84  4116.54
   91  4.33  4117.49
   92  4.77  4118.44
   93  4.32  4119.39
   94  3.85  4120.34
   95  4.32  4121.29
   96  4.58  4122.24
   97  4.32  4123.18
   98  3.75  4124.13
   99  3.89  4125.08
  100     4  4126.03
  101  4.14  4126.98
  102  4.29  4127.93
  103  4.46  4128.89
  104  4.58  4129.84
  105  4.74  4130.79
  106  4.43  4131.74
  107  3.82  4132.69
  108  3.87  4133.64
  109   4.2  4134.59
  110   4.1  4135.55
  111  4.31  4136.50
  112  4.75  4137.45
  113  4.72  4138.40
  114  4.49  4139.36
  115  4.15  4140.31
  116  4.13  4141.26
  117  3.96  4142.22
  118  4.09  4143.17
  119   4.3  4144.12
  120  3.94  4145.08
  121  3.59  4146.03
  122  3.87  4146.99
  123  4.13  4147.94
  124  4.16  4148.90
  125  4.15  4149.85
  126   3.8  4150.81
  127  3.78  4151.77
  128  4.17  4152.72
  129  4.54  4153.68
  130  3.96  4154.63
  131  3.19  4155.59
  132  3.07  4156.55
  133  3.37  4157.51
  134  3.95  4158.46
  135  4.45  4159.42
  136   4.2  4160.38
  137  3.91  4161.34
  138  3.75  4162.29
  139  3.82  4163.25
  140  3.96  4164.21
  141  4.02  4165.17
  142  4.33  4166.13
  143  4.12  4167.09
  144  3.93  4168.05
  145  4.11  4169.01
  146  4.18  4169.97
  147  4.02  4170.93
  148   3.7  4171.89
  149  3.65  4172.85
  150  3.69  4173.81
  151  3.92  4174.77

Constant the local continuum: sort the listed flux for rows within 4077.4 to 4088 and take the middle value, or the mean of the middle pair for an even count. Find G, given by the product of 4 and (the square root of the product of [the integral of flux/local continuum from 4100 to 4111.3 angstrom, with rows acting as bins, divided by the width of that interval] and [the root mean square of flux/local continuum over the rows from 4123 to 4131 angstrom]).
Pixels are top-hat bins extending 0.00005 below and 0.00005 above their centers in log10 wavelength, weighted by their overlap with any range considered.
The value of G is 3.50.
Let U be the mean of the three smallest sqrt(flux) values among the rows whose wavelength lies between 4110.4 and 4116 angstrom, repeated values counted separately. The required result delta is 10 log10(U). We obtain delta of 2.78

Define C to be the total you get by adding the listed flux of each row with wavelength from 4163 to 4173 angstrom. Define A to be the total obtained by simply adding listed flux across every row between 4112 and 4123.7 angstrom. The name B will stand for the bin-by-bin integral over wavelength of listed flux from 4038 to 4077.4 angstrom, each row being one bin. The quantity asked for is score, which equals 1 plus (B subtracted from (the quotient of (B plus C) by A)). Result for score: -156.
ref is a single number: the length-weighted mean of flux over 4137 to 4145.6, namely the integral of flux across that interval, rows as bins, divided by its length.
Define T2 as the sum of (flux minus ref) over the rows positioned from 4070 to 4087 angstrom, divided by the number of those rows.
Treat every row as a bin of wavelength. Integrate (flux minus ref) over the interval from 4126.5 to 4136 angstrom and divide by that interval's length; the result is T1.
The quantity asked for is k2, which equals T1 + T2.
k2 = -0.1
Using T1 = -0.01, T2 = -0.04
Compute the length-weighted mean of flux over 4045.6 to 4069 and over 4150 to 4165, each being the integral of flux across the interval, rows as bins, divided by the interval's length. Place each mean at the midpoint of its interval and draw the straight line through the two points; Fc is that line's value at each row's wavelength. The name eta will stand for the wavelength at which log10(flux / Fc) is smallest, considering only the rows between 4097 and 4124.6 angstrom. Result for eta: 4107.08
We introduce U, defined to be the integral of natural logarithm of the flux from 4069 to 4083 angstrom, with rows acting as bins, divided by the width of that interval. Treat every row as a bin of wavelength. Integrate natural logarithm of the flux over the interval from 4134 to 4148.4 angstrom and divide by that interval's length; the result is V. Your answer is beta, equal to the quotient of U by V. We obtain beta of 1.00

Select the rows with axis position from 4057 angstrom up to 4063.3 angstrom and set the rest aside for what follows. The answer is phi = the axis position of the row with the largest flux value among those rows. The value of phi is 4058.19 angstrom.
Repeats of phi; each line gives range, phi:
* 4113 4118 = 4117.49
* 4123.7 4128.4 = 4127.93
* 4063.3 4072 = 4066.61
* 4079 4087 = 4080.68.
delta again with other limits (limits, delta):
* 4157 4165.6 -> 2.81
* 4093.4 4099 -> 2.81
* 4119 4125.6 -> 2.92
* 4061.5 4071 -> 2.94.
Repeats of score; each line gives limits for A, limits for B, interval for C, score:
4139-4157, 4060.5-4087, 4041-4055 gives -108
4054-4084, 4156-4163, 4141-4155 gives -25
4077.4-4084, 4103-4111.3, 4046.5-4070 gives -24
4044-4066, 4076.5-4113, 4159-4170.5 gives -140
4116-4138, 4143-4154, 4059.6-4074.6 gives -42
